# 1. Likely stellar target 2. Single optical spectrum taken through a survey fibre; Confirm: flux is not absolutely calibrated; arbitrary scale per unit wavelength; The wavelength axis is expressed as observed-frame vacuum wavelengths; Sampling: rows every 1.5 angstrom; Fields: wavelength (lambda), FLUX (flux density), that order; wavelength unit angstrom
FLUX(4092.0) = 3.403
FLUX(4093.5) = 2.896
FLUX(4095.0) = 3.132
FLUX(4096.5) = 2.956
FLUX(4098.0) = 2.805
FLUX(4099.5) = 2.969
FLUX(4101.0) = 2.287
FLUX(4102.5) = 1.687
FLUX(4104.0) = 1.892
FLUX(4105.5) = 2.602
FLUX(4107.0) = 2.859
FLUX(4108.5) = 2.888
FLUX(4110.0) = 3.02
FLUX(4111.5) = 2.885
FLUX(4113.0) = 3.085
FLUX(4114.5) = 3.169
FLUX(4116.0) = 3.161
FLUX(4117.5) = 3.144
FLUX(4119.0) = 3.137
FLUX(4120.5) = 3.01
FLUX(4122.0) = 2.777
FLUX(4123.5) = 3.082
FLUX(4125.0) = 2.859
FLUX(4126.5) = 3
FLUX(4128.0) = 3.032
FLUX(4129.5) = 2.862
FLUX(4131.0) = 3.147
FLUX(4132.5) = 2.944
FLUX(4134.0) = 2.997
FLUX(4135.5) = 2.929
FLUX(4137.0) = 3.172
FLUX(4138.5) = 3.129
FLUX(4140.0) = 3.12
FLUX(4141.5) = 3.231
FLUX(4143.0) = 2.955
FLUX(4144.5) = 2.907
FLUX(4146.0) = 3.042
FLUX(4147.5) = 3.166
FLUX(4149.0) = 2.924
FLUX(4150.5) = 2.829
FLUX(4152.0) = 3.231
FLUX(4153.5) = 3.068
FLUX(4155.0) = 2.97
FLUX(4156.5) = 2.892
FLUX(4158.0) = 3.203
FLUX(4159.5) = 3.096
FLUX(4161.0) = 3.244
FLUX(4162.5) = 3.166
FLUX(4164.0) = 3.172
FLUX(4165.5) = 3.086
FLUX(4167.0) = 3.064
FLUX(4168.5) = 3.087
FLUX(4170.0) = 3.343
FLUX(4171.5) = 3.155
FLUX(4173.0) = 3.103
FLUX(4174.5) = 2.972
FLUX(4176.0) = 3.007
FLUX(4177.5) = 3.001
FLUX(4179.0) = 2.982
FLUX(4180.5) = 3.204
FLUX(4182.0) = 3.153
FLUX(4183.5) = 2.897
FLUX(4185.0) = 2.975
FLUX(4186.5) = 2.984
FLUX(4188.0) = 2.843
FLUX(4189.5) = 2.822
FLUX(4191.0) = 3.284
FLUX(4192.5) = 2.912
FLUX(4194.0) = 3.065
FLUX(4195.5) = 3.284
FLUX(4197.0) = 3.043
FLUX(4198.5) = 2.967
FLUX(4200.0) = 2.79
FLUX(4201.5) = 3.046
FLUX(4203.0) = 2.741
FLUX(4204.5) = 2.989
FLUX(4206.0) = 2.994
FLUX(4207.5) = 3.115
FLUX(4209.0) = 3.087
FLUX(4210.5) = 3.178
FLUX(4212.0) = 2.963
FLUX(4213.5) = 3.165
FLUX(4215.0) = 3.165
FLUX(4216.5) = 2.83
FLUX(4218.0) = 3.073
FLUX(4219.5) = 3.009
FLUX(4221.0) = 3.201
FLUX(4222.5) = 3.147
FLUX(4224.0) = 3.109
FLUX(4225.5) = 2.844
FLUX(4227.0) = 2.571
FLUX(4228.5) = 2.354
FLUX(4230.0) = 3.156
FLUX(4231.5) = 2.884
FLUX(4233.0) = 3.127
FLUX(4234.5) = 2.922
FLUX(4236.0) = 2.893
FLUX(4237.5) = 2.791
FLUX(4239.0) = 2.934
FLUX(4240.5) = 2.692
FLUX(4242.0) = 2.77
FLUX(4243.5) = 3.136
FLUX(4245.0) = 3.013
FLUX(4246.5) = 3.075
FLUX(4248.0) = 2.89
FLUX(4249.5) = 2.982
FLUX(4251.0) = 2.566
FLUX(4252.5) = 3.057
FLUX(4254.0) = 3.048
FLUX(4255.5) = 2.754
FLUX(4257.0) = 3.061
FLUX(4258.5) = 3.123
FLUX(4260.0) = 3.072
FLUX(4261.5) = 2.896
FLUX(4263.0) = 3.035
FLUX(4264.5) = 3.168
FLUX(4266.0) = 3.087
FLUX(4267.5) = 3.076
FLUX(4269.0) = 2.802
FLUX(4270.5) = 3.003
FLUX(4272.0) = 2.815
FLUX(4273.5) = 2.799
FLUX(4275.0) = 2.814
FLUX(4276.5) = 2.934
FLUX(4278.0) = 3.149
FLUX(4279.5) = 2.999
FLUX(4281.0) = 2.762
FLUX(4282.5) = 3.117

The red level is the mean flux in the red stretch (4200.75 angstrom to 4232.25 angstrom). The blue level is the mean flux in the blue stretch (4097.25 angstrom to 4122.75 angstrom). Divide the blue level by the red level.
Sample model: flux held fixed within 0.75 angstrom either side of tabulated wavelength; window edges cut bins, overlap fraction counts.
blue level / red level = 0.935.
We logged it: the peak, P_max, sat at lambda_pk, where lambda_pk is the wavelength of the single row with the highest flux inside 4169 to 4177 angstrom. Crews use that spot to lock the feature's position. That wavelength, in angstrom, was 4170.0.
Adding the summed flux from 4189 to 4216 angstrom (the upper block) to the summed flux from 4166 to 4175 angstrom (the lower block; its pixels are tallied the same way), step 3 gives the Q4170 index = 73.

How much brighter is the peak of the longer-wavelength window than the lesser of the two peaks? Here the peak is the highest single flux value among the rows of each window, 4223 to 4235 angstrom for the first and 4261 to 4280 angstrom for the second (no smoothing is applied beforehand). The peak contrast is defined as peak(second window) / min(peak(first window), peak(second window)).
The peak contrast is 1.00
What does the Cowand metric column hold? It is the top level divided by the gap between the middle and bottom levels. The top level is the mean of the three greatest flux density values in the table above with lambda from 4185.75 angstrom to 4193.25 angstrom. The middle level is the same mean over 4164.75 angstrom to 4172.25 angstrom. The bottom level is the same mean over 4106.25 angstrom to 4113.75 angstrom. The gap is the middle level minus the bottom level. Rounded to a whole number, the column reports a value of 16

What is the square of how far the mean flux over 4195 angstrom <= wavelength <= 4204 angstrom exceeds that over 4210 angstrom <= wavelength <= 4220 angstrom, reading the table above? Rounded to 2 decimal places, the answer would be 0.01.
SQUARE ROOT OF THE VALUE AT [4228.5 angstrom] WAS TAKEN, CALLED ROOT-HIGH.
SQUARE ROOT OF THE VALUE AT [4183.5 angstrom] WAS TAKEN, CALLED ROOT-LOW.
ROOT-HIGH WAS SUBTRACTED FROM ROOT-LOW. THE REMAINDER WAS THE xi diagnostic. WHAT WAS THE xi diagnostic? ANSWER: 0.17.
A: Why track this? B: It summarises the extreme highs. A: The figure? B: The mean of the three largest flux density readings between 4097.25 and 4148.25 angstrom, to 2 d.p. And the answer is 3.19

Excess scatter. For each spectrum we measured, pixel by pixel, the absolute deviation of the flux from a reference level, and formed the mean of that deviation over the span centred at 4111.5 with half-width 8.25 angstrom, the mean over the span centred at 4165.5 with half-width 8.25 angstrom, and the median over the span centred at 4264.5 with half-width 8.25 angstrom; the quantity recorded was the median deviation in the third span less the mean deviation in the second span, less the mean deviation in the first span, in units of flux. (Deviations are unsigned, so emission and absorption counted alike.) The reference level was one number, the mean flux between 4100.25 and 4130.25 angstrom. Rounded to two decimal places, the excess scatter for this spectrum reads -0.38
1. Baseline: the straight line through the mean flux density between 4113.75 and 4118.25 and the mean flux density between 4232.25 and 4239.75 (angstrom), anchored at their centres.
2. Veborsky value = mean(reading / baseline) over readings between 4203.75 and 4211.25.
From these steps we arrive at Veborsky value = 1.03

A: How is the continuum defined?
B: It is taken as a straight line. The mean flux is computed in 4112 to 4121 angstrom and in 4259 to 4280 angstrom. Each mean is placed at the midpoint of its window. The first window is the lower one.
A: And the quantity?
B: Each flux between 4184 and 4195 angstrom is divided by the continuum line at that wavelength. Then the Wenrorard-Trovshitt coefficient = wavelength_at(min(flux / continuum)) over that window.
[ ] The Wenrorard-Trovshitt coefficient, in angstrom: 4189.5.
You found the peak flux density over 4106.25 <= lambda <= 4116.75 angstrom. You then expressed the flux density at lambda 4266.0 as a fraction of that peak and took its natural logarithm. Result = -0.026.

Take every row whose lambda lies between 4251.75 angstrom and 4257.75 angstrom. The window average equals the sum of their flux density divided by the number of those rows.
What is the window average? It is 2.98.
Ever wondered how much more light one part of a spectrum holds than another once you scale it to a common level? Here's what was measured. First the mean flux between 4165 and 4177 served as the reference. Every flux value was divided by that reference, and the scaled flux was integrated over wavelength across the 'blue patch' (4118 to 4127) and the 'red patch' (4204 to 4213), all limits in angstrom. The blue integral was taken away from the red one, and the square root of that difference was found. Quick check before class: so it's 0.47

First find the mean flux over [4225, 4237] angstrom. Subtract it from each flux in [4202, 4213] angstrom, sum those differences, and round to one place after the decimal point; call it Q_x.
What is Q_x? 1.2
